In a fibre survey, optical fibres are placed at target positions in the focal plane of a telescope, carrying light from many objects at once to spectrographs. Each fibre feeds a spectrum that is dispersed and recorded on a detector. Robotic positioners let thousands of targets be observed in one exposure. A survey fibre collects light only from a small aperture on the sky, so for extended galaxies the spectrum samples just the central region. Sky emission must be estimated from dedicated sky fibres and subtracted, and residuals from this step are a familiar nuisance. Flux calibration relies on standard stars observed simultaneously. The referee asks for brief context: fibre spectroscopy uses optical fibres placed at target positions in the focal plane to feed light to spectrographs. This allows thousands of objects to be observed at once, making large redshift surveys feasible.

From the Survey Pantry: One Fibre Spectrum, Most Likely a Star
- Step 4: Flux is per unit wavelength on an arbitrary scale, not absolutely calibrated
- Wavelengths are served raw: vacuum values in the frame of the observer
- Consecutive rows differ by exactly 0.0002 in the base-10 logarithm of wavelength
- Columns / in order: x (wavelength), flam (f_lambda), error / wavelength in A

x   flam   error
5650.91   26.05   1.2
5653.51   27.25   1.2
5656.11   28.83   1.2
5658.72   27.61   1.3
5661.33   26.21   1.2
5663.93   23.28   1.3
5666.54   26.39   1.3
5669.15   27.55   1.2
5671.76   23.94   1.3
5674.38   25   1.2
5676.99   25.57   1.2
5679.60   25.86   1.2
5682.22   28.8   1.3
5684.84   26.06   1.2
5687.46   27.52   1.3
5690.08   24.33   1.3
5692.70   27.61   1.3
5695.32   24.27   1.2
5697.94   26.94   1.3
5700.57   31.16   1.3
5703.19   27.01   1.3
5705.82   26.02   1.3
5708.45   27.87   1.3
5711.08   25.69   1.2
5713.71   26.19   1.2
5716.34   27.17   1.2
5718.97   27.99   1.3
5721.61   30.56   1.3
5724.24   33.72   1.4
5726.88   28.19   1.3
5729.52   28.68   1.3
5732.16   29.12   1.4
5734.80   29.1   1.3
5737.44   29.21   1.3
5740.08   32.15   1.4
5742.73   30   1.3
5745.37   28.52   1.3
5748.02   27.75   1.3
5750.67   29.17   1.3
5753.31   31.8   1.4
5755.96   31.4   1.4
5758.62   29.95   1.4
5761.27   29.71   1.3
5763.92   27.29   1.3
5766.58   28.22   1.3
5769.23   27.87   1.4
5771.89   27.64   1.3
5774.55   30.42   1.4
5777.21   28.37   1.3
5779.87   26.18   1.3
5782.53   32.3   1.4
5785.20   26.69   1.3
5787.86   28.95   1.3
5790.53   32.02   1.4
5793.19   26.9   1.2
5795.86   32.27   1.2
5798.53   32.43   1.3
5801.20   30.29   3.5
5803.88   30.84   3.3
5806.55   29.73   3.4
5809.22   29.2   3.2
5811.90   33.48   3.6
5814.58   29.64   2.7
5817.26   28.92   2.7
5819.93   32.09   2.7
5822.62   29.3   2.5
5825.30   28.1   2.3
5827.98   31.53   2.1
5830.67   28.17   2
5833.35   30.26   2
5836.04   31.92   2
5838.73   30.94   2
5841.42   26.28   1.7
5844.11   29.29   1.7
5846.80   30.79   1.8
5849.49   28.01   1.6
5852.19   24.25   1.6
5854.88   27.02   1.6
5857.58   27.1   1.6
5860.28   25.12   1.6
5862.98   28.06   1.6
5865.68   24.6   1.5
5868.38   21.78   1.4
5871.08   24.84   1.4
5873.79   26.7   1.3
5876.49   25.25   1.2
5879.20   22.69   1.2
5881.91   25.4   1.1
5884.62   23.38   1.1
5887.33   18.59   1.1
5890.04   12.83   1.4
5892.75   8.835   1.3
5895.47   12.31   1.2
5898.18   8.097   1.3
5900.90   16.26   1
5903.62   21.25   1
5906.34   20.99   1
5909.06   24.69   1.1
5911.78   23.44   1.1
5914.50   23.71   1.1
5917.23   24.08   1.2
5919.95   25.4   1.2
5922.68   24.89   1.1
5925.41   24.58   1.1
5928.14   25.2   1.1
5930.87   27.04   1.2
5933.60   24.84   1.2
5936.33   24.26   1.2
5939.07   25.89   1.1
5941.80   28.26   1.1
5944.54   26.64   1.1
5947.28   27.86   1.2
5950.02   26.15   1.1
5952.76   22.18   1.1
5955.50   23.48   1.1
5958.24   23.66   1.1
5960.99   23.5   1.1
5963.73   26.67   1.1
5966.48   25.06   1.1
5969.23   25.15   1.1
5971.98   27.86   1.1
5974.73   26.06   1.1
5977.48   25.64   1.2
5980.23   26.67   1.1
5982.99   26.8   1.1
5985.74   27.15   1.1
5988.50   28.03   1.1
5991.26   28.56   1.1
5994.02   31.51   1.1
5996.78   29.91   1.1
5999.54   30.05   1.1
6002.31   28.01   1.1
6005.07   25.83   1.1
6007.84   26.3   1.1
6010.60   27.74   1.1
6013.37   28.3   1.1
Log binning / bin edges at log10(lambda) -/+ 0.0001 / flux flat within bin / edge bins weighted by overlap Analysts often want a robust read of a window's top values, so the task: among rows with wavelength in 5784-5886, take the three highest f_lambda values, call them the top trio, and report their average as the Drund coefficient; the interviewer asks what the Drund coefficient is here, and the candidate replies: 33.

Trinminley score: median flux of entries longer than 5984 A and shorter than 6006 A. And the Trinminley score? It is 28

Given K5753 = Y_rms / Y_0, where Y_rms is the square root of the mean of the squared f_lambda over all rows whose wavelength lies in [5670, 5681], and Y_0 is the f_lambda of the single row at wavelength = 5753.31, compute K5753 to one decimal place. 0.8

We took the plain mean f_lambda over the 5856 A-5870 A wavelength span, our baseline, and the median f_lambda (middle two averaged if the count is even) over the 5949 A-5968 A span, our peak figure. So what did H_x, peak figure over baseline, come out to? 0.93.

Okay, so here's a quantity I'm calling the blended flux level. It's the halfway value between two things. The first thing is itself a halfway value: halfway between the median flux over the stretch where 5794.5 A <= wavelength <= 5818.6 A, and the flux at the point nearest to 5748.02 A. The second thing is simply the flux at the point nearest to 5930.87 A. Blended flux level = 28.0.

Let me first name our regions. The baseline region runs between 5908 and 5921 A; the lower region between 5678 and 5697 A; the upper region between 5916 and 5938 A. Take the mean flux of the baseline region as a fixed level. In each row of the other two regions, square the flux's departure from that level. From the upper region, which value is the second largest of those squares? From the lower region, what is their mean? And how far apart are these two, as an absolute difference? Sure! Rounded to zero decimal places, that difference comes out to 6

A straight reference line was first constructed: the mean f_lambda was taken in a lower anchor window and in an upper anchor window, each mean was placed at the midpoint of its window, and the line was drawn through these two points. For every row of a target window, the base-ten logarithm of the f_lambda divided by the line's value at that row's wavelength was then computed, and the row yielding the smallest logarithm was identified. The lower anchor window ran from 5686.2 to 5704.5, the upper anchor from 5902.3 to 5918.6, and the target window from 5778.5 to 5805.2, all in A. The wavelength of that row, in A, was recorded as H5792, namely 5779.87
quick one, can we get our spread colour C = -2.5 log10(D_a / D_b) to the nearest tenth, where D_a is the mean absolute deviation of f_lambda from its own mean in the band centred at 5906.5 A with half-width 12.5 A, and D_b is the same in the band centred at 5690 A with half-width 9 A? -1.3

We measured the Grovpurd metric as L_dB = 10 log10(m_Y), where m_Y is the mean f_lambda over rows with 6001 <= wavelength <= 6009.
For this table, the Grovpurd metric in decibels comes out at 14.3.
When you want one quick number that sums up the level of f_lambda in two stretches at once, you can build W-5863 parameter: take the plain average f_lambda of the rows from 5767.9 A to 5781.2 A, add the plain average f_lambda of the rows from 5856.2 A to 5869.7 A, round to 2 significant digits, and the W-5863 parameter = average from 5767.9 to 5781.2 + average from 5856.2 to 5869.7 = 53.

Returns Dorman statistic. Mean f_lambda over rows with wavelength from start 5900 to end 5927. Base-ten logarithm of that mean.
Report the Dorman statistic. 1.36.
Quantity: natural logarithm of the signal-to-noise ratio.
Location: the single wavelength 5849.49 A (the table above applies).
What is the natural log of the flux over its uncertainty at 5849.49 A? 2.86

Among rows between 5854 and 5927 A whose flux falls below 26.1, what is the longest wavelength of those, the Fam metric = 5925.41 A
